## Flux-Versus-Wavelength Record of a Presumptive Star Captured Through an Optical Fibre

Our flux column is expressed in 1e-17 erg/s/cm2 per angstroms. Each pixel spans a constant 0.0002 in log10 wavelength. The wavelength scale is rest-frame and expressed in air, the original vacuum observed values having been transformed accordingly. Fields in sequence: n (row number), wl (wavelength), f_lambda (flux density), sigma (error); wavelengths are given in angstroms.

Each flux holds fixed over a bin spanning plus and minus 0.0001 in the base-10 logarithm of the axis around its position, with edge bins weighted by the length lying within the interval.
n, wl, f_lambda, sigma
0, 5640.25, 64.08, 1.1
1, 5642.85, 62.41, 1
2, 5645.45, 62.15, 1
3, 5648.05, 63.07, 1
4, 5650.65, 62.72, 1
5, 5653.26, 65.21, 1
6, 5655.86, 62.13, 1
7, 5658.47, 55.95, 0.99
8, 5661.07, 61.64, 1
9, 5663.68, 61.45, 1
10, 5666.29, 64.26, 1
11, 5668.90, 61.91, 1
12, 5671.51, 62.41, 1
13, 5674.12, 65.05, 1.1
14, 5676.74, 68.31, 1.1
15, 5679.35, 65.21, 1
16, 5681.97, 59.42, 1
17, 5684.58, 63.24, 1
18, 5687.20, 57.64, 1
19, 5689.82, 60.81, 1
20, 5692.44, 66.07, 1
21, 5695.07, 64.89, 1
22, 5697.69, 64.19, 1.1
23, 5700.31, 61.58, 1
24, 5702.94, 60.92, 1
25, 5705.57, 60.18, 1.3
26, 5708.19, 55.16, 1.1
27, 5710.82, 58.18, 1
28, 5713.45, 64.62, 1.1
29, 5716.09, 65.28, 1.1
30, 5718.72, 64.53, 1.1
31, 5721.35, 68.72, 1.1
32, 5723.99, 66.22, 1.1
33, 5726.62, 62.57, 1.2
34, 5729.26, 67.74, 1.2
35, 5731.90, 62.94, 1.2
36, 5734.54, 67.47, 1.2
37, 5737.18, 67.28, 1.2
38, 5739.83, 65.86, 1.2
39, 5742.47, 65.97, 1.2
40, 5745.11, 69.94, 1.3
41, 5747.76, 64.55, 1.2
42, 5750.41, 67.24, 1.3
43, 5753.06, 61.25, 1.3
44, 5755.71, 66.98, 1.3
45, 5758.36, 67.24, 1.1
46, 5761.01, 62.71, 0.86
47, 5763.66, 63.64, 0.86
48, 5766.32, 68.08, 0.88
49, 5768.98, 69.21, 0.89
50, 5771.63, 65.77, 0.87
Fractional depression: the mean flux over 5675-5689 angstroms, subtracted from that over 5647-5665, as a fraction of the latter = -0.02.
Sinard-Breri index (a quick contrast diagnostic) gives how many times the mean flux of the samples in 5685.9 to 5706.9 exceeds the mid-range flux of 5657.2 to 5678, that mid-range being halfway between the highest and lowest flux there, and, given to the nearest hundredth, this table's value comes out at 1.00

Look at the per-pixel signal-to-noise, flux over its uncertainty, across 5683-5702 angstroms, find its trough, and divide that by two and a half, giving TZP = 23.1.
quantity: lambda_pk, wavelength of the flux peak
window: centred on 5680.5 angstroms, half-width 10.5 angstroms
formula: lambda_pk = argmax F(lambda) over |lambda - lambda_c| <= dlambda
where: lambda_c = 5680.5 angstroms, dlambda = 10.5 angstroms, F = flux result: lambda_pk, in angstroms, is 5676.74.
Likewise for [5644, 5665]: 5653.26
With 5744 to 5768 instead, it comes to 5745.11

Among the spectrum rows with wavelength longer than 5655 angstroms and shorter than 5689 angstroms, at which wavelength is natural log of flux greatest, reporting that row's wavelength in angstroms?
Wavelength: 5676.74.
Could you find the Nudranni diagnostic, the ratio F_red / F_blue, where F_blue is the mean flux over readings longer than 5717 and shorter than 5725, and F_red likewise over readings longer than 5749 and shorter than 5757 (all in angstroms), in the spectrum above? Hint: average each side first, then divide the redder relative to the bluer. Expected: 0.980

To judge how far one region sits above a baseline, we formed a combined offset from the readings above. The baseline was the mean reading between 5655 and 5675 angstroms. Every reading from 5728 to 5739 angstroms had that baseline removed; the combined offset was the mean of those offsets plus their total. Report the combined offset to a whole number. 23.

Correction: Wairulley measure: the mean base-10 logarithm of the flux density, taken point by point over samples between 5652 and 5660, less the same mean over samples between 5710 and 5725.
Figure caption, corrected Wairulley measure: -0.024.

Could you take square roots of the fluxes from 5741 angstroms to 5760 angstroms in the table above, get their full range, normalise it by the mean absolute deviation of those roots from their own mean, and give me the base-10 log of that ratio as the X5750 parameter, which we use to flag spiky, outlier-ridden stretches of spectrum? 0.65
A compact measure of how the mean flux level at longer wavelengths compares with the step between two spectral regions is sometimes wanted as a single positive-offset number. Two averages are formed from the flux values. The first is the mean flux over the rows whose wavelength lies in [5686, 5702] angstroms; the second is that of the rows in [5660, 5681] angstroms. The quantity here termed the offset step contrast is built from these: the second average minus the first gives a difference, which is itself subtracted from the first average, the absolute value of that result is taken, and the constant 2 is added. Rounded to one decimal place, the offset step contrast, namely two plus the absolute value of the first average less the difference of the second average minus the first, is 63.3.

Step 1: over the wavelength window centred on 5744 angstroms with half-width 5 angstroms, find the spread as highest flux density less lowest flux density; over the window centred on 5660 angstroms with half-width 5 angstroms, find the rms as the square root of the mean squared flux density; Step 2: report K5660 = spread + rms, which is 66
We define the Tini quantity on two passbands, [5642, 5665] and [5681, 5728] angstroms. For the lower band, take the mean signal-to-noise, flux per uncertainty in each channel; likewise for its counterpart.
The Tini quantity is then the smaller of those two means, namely 58.8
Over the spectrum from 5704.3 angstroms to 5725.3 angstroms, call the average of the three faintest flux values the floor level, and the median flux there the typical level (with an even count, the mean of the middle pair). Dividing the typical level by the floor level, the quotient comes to 1.12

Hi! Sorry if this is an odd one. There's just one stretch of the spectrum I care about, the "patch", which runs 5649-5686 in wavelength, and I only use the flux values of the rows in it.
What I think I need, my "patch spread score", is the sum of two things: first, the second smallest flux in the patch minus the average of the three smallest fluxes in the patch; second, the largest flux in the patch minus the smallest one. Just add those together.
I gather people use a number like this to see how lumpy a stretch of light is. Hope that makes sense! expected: 12.8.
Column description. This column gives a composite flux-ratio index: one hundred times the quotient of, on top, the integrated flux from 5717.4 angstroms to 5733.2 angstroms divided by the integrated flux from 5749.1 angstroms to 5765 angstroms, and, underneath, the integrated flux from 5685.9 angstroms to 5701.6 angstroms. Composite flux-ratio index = 0.102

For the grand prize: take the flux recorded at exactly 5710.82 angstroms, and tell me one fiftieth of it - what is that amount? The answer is 1.16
